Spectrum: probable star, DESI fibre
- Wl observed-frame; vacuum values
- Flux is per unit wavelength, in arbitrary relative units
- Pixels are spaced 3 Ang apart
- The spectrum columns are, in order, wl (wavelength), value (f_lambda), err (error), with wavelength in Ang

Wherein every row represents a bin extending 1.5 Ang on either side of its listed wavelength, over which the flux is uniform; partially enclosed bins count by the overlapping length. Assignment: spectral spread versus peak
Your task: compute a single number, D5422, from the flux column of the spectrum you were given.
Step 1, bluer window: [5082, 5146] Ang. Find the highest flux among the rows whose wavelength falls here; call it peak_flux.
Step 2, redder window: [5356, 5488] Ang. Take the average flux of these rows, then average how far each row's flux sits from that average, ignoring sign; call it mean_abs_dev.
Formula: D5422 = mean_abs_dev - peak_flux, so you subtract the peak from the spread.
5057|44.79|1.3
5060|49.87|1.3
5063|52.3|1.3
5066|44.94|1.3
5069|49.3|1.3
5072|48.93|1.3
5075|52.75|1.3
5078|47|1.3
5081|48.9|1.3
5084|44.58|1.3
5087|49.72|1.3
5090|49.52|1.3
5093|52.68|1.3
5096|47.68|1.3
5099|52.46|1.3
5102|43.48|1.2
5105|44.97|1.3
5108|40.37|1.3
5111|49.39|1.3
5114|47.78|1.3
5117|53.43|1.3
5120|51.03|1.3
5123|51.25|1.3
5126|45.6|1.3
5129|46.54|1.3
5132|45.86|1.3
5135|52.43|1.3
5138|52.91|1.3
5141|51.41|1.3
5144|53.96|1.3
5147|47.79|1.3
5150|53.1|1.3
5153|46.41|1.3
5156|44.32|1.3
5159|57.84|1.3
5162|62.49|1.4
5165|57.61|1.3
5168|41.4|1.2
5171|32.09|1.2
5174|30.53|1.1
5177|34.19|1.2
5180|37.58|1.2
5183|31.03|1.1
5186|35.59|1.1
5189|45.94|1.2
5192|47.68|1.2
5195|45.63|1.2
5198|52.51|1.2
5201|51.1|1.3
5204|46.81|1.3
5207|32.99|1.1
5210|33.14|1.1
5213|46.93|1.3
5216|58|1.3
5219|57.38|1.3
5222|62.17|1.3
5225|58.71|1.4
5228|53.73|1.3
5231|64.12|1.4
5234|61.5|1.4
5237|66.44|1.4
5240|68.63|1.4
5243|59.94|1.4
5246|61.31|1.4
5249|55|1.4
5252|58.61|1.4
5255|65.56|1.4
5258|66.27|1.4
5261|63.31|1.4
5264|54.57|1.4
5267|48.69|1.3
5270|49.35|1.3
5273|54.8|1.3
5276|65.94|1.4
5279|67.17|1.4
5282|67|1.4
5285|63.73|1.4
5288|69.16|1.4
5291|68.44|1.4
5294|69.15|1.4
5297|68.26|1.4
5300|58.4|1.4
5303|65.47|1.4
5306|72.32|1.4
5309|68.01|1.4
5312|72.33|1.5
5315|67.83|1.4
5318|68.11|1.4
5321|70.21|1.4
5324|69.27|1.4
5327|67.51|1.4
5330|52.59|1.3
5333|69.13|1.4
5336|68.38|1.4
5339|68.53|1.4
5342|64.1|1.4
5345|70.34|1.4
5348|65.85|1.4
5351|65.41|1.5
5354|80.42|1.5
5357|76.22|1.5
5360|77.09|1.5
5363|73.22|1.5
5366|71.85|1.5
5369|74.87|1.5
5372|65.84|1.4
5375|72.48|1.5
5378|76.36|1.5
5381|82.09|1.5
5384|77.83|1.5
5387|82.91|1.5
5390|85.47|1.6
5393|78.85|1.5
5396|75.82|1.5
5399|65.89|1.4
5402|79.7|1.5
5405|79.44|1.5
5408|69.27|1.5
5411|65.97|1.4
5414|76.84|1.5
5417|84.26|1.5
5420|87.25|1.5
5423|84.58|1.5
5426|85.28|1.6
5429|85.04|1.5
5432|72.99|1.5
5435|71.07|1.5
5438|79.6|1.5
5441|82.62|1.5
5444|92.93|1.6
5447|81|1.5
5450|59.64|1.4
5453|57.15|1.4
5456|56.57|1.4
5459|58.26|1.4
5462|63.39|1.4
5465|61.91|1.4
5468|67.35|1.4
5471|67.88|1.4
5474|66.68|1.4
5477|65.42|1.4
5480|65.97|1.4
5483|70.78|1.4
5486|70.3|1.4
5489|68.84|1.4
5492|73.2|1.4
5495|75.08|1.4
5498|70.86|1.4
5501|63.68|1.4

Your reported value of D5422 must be -47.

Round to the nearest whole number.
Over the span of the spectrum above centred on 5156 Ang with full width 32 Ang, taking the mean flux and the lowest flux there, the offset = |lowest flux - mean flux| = 18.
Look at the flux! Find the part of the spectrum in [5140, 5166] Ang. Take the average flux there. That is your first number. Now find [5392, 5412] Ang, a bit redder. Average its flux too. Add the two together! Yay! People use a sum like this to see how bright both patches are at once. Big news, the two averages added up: 126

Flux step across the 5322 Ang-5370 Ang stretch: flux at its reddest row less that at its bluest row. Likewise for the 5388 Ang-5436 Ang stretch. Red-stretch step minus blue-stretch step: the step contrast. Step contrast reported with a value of -20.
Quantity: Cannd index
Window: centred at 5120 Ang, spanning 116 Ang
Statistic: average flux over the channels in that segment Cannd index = 48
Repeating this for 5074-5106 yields 49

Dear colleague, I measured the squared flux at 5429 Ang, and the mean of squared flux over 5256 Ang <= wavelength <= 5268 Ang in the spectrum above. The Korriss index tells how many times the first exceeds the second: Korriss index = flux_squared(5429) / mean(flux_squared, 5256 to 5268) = 2.1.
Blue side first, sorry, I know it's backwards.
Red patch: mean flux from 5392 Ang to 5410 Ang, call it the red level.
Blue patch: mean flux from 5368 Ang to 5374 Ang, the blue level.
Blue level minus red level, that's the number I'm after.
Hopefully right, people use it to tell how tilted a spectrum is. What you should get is -4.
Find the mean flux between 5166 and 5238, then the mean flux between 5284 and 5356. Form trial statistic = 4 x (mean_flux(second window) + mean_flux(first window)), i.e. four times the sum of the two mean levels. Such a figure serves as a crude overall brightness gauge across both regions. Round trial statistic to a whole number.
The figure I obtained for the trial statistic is 458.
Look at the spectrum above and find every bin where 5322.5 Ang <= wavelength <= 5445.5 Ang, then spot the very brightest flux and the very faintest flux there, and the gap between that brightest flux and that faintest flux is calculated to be 40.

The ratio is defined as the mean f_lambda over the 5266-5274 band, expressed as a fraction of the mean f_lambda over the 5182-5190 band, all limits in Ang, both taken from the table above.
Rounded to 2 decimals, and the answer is 1.36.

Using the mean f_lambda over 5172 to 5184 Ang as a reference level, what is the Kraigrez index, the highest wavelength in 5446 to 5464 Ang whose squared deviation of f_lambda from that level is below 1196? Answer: 5462 Ang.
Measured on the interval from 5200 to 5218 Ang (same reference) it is 5216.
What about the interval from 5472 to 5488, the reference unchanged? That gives 5480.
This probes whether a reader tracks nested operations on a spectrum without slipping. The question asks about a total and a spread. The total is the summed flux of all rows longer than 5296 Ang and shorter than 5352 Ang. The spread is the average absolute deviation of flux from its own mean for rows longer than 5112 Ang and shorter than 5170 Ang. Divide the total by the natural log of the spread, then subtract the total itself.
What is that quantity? -385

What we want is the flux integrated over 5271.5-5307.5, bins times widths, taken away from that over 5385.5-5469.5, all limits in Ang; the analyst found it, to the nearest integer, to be 3904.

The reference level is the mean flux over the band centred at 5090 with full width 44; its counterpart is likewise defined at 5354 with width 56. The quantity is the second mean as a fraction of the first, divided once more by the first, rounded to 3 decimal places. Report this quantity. 0.031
